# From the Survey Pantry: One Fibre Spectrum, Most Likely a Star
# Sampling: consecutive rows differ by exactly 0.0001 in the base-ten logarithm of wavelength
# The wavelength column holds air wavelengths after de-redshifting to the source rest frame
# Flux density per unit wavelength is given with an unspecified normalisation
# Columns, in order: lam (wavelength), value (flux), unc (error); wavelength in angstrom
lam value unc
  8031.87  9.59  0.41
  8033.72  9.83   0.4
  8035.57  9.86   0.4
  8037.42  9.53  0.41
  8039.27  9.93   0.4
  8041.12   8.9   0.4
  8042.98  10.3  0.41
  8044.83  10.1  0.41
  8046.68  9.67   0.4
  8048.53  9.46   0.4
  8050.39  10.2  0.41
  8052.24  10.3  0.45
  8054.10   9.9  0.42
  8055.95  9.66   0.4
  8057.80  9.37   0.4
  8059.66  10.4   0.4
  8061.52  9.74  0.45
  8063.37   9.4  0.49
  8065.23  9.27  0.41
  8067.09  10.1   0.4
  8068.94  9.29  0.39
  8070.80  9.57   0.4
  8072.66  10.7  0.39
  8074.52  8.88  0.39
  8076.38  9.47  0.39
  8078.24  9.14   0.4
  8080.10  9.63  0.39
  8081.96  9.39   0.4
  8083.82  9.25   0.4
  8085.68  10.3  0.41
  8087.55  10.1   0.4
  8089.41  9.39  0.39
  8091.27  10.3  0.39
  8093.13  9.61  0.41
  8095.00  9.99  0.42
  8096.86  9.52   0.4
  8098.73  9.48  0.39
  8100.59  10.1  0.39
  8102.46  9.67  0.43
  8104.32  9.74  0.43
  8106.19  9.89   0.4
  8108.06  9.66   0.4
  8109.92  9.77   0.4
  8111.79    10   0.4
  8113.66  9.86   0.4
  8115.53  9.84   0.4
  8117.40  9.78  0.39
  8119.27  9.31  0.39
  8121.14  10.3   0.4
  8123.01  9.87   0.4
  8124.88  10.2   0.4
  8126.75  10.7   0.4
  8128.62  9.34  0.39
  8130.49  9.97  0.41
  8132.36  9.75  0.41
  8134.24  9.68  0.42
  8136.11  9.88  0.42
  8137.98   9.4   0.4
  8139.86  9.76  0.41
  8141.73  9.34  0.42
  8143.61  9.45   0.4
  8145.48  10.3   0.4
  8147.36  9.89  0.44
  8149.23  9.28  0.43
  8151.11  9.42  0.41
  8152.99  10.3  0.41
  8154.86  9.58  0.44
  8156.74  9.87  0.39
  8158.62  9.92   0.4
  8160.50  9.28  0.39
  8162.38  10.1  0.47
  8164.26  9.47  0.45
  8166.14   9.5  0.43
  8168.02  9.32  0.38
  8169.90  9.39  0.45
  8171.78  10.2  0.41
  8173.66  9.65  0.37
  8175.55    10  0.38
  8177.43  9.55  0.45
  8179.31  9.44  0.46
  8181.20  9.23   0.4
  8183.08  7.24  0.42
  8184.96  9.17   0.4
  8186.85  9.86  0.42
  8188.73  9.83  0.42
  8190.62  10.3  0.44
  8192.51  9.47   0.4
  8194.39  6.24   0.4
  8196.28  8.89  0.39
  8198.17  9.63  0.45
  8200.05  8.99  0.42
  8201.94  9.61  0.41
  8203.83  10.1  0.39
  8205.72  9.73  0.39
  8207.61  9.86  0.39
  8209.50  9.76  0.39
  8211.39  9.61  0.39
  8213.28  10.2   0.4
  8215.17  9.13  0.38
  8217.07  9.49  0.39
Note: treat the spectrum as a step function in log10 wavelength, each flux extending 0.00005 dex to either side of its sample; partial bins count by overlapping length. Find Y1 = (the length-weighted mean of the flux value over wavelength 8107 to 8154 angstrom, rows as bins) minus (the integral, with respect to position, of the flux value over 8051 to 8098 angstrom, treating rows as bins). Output -447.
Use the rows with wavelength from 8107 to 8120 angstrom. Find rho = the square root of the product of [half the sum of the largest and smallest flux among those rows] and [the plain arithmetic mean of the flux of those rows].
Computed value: 9.70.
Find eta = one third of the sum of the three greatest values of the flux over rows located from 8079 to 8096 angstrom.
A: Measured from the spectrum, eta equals 10.2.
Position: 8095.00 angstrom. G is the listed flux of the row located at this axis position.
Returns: 9.99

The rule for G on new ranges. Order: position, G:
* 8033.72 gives 9.83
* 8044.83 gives 10.1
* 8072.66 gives 10.7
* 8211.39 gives 9.61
